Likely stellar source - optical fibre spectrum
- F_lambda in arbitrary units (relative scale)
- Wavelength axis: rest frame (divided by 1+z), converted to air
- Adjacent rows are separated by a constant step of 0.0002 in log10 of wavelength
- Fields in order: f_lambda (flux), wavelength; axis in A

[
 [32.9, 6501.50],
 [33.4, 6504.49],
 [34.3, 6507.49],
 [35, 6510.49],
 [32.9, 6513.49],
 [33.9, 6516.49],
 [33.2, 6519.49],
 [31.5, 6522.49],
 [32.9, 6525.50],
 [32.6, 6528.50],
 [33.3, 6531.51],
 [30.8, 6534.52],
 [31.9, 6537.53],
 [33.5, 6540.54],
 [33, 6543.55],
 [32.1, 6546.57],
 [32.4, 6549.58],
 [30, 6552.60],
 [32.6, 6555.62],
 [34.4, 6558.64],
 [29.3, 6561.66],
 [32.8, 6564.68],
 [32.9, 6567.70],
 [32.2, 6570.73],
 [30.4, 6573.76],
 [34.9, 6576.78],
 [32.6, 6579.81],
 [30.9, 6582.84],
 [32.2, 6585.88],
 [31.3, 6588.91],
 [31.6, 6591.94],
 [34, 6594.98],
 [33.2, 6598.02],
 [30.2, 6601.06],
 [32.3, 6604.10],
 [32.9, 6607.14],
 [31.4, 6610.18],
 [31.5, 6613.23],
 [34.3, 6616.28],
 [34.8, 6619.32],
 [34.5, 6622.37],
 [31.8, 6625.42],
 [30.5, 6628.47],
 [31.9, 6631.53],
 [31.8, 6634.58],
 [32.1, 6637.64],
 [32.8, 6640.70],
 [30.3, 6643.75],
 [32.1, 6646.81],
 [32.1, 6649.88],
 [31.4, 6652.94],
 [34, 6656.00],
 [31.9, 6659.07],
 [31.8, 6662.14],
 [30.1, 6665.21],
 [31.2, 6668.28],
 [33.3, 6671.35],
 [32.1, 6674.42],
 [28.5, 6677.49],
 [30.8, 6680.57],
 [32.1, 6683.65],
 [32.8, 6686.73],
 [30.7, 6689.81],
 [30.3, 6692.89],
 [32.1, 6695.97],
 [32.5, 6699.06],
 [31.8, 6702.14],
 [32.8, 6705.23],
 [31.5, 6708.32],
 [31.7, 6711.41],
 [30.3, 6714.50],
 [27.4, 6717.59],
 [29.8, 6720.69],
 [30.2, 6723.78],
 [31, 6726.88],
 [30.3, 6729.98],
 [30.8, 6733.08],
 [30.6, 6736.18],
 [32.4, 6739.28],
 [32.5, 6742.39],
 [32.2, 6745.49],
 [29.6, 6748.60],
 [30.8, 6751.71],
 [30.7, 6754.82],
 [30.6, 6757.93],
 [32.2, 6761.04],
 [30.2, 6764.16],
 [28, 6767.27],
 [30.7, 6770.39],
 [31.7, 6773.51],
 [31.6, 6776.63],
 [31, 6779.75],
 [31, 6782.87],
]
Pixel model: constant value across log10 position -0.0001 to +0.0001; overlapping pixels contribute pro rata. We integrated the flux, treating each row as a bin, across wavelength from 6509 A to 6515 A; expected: 204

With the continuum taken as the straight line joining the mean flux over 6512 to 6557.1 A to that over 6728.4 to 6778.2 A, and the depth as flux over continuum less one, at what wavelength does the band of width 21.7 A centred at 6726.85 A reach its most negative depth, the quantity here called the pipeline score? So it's 6717.59 A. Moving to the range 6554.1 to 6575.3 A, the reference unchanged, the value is 6561.66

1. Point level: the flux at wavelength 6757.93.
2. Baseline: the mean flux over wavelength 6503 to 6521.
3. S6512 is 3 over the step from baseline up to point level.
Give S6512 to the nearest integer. -1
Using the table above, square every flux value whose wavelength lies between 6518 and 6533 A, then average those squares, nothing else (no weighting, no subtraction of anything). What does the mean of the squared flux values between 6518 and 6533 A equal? 1070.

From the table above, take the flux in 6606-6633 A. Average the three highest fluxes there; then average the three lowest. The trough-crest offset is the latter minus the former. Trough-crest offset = -3.4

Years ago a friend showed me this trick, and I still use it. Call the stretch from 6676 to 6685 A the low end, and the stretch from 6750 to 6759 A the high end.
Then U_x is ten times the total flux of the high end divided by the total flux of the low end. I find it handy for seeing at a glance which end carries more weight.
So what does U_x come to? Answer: 10.1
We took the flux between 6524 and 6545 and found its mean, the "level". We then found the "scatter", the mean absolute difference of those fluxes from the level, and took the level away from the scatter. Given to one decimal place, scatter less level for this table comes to -31.9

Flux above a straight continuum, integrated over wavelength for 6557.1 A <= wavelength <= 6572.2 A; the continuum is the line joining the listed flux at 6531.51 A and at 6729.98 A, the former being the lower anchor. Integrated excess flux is -7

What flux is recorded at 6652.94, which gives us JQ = 31.4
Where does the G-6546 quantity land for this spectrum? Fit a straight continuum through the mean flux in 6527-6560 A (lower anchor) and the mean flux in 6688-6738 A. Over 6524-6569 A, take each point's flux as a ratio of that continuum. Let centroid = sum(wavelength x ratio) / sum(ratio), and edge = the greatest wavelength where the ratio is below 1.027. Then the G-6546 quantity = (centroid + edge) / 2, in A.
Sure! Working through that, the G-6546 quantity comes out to 6557.1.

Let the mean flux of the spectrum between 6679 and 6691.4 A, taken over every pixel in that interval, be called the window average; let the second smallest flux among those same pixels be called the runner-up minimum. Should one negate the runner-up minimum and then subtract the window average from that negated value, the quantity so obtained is -62.4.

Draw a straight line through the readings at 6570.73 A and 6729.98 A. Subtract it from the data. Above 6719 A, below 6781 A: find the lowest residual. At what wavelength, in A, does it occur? 6767.27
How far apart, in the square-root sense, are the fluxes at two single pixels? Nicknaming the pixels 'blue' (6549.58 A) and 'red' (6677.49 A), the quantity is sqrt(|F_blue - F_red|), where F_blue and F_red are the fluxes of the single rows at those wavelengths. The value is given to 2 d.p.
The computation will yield 1.97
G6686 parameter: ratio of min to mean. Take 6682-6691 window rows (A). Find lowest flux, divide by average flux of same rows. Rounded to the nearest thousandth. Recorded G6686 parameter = 0.963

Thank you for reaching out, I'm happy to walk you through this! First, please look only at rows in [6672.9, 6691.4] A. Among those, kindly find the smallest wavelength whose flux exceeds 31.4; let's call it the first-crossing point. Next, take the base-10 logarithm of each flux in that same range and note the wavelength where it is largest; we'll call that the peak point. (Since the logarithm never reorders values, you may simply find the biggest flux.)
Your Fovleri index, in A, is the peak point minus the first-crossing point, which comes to 12.3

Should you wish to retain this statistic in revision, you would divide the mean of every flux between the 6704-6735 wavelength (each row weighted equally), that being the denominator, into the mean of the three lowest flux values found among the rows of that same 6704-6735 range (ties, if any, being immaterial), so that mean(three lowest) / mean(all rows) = 0.95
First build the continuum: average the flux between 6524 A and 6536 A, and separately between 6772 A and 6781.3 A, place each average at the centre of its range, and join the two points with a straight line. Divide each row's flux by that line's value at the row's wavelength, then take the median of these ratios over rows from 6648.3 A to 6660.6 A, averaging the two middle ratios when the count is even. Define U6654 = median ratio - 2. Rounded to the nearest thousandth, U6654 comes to -0.997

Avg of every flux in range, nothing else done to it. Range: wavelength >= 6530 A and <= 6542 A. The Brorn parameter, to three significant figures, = 32.4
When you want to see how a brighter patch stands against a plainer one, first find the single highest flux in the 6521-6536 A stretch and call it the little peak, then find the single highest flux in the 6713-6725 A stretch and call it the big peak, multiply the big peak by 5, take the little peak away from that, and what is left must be 118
